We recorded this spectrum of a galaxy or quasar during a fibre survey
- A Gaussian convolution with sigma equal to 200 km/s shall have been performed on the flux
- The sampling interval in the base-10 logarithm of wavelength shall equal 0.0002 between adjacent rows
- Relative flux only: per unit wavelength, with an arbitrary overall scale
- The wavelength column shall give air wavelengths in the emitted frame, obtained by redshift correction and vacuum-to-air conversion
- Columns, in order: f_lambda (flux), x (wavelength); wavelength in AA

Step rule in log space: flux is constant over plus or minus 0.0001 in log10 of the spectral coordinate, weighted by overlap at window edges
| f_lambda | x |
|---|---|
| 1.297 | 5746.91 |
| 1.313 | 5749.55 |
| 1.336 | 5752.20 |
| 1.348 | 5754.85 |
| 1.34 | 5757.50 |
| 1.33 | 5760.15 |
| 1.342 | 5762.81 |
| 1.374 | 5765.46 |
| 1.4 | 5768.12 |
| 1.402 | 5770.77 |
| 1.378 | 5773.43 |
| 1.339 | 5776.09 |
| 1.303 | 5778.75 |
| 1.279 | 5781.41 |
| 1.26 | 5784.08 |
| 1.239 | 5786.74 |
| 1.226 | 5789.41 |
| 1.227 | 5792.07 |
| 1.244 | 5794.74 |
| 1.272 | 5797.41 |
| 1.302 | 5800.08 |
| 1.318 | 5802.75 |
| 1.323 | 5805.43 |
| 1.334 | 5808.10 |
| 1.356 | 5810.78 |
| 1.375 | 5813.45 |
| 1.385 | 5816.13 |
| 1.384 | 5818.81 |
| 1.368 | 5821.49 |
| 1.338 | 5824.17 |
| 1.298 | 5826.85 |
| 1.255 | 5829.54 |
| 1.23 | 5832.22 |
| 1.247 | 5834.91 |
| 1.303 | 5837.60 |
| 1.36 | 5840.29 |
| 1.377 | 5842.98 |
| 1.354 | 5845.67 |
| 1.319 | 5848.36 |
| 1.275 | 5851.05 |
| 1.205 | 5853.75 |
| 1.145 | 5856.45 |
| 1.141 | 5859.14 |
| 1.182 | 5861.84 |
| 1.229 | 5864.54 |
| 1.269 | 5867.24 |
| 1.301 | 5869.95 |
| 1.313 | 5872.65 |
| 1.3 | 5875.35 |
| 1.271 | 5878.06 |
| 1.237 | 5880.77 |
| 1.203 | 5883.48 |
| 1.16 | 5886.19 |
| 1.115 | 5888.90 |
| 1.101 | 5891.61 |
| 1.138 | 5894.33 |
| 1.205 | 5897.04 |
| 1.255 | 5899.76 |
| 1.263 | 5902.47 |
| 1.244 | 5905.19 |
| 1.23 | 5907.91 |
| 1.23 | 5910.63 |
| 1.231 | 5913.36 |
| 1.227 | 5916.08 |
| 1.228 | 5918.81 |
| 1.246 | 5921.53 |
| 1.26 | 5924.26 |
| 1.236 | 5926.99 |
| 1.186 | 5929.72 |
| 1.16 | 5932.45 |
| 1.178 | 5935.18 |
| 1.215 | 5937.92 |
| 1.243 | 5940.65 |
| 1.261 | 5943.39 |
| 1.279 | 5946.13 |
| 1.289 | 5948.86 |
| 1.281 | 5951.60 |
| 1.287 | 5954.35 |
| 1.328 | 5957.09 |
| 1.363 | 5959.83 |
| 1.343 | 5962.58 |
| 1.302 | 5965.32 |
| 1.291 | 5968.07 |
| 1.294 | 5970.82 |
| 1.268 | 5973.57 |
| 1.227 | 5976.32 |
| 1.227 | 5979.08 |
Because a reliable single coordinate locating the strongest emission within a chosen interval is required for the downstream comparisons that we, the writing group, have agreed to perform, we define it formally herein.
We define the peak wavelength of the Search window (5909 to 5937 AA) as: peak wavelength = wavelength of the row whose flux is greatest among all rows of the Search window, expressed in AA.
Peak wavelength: 5924.26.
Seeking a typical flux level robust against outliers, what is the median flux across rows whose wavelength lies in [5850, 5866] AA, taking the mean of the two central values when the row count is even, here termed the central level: 1.19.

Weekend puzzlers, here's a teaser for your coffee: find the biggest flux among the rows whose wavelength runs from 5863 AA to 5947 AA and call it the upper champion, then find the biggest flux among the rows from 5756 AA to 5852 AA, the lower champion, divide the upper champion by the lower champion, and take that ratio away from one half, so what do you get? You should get -0.44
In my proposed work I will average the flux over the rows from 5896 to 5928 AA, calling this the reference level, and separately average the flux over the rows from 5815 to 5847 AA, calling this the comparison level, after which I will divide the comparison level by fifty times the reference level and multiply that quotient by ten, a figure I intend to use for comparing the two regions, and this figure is 0.214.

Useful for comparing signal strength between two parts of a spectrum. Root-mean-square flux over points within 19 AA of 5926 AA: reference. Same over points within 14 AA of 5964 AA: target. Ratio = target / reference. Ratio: 1.06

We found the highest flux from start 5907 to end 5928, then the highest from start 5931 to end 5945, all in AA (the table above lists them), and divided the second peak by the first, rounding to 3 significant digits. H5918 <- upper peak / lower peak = 1.00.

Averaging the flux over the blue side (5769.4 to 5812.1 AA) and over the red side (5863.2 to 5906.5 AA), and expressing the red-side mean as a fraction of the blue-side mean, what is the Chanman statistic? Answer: 0.94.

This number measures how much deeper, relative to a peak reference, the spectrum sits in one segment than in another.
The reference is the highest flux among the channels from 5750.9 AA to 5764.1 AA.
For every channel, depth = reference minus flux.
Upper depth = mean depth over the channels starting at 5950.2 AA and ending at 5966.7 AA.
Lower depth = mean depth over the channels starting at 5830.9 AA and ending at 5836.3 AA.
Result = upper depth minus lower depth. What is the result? -0.08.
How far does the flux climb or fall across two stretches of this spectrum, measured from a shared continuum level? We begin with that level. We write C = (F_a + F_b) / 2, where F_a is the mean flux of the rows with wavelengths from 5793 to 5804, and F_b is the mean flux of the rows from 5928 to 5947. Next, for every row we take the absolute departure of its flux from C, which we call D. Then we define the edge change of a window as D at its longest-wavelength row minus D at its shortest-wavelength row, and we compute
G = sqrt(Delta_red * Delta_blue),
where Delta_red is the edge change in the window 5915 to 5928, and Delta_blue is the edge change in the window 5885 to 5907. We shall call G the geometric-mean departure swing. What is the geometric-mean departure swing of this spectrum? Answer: 0.027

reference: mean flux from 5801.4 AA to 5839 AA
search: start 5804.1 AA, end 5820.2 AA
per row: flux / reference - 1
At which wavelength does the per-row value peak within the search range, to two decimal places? 5816.13 AA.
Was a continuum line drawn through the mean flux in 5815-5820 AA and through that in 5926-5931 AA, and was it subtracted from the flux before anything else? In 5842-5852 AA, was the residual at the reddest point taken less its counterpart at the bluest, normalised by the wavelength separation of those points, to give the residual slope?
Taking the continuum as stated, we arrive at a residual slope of -0.0111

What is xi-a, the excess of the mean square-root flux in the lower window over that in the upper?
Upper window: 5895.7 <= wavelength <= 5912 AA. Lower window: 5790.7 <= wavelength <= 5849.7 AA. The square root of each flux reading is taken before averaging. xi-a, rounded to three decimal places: 0.035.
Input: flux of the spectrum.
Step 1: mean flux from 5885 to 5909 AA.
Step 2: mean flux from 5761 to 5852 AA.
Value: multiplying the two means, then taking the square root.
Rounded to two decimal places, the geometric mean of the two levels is 1.25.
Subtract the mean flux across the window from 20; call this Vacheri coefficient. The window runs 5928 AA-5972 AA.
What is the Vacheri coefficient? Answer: 18.73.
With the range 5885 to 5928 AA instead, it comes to 18.79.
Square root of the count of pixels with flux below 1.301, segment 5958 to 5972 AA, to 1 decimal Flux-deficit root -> 1.4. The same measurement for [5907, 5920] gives 2.2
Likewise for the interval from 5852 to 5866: 2.2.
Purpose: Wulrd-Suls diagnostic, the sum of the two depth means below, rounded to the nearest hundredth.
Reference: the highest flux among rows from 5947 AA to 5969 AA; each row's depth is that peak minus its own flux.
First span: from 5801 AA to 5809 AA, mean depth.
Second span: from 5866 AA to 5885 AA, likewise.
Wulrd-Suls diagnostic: 0.13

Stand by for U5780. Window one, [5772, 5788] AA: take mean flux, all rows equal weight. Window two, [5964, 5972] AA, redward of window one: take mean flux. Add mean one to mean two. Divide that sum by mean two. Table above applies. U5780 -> 2.00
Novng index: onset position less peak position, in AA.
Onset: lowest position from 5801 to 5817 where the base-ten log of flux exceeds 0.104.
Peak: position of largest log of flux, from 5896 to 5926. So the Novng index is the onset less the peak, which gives -99.7 AA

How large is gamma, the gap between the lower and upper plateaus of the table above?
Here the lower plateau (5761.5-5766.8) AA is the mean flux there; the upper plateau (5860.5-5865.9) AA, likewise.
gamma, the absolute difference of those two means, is 0.15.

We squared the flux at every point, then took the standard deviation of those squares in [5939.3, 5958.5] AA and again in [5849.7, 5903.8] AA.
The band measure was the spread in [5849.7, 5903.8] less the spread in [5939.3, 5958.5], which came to 0.09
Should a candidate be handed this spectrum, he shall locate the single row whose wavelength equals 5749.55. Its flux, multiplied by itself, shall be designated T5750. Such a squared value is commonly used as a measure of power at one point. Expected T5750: 1.72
